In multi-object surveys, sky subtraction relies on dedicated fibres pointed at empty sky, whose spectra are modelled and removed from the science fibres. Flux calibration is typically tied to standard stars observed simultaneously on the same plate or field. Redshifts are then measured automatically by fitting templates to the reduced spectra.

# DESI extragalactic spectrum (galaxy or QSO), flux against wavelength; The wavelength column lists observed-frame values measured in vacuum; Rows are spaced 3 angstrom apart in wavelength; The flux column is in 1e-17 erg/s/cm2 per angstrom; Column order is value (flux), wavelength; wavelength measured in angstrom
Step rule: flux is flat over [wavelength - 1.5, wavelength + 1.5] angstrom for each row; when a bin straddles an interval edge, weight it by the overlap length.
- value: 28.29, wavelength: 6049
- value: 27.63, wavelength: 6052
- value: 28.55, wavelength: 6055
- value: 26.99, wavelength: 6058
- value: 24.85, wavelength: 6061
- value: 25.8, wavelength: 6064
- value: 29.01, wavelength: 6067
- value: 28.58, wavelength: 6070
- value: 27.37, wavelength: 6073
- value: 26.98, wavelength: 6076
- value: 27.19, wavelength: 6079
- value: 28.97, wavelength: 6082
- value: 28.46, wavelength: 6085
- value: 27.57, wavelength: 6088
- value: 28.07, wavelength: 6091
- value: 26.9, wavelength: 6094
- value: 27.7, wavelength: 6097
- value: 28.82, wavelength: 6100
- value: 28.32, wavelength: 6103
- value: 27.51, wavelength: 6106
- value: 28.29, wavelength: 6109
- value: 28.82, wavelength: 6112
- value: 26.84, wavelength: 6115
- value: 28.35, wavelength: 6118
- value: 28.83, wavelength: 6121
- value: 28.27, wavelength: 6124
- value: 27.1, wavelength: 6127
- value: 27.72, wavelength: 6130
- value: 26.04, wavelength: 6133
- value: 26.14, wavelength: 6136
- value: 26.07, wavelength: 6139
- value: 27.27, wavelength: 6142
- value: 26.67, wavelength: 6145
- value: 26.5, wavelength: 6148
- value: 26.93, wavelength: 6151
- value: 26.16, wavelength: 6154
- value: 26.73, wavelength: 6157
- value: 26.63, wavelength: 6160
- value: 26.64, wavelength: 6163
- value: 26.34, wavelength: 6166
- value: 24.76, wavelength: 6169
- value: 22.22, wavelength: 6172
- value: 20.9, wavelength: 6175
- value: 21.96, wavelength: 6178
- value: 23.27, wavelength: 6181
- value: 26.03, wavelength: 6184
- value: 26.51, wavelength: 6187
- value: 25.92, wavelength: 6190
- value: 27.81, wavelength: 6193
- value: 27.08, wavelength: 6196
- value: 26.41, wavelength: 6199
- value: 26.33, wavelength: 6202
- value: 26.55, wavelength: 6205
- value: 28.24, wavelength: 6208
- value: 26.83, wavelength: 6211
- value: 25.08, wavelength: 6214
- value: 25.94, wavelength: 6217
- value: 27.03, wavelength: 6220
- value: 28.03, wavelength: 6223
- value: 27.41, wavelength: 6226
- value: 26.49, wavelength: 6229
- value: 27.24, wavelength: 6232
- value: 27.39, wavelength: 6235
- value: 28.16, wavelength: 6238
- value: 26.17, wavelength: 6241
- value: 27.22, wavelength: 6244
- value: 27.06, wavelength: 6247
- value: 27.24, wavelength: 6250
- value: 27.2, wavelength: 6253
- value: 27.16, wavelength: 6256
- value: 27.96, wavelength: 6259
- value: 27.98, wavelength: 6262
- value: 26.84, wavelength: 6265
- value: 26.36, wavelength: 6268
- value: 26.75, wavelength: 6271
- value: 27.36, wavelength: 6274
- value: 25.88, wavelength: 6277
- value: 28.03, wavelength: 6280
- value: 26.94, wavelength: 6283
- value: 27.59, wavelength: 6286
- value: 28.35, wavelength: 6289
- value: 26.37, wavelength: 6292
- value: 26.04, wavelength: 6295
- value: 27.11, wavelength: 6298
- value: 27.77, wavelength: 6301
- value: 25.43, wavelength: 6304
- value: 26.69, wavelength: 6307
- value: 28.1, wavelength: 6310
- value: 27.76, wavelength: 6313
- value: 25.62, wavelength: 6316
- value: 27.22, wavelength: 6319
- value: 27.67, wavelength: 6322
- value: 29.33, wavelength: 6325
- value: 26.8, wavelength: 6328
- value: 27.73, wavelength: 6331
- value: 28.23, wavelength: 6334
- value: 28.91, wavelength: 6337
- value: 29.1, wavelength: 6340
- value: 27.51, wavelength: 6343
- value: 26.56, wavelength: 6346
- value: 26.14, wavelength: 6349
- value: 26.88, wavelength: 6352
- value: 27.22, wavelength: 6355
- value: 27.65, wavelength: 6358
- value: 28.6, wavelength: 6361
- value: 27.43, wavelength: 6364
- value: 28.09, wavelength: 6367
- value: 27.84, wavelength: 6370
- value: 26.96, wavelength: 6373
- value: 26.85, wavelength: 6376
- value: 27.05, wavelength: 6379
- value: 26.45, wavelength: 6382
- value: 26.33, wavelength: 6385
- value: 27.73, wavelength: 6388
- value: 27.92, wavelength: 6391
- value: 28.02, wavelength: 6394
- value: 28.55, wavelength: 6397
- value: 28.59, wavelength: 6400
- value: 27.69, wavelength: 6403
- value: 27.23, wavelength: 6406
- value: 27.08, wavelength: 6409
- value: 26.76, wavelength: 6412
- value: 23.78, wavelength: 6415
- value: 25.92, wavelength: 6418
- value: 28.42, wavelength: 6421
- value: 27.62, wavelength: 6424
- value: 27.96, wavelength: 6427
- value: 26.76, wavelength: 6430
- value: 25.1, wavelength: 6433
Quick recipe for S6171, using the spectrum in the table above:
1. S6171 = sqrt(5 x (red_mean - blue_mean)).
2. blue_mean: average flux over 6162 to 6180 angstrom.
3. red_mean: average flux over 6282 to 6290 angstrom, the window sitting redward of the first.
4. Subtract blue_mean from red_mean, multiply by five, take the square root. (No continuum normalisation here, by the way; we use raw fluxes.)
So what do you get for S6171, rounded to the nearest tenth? 4.4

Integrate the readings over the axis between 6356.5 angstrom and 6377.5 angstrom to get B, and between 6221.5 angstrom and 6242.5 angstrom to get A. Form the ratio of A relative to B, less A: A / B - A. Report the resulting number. -572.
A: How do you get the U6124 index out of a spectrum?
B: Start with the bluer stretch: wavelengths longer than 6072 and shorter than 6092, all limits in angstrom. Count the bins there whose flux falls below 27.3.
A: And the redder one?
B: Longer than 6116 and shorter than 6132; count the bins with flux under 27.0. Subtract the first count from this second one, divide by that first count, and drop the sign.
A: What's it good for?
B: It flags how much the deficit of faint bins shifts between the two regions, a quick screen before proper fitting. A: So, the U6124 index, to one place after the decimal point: 1.0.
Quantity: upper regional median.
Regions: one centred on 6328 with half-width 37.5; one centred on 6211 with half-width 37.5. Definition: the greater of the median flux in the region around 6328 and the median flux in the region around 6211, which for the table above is 27.4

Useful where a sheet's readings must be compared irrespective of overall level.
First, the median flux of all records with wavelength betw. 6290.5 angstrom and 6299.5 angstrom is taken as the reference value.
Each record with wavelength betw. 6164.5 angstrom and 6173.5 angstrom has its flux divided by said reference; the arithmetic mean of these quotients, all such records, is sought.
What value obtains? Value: 0.93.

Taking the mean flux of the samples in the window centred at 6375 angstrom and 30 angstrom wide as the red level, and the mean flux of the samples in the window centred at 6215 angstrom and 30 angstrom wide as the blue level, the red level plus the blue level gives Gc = 54.1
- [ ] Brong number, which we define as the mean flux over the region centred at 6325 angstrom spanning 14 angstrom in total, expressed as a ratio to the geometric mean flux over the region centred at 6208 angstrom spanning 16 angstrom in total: 1.04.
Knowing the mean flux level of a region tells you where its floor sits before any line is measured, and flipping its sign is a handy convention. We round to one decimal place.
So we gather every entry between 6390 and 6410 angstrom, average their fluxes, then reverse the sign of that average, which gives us -27.9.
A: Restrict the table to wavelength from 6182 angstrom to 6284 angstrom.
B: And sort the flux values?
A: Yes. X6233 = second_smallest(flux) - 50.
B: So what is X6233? -24.1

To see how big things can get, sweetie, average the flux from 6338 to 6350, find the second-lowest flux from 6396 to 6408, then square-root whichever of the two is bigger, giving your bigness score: 5.26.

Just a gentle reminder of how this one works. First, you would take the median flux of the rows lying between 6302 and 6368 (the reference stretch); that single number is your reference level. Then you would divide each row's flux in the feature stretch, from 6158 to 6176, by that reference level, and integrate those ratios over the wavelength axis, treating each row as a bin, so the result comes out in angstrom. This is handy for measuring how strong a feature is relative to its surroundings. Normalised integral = 16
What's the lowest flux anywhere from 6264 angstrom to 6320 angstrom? 25.43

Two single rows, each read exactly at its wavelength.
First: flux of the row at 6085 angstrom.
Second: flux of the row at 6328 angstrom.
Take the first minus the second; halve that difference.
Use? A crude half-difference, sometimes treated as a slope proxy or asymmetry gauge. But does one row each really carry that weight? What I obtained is 0.83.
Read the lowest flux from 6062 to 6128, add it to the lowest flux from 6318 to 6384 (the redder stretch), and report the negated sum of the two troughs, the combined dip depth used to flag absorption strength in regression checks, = -52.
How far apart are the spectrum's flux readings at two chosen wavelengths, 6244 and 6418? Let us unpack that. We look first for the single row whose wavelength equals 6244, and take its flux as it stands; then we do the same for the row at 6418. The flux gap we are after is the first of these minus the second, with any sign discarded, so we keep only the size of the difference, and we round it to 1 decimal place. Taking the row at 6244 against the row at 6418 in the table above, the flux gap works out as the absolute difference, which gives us 1.3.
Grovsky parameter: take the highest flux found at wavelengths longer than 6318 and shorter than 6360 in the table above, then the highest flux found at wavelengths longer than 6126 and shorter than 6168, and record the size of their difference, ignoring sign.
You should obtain 1.6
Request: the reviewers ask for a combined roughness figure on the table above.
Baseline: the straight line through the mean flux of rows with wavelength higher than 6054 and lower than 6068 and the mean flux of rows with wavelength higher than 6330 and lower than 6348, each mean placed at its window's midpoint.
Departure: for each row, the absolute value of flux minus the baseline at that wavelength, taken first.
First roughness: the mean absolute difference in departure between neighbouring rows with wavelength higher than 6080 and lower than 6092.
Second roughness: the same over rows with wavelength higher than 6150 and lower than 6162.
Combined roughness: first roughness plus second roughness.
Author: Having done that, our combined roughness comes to 1.12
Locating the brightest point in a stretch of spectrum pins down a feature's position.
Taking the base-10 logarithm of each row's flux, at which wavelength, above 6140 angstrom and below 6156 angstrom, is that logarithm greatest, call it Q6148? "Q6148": 6142 angstrom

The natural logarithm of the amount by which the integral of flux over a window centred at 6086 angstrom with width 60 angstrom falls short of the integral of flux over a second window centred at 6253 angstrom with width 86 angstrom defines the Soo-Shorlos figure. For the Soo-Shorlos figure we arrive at 6.5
